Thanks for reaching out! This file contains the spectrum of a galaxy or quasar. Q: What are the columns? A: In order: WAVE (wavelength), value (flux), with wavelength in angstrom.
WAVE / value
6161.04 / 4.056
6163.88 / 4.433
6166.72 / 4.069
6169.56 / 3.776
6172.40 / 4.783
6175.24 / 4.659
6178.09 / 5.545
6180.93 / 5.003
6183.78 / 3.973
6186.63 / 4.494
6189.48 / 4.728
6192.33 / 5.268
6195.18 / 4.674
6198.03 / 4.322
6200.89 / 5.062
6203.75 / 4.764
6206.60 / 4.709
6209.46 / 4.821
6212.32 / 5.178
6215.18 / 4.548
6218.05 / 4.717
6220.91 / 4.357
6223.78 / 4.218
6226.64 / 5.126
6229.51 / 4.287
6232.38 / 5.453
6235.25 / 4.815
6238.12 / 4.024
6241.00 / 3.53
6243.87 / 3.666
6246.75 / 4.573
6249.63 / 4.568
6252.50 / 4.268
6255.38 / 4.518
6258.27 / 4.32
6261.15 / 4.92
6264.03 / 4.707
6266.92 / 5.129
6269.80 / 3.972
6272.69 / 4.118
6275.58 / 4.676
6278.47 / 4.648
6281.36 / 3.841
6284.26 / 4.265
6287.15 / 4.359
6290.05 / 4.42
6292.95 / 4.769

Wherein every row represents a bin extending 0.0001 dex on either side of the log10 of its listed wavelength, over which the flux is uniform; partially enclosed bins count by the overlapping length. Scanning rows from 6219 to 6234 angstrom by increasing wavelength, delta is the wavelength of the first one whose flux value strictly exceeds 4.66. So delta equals 6226.64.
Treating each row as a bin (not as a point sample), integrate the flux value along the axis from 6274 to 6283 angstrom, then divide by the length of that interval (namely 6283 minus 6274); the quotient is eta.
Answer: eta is 4.38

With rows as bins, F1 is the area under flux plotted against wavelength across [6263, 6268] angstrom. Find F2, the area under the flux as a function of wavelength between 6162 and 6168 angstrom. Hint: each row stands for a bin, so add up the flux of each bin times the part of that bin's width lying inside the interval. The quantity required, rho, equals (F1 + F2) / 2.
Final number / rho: 25.0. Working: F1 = 24.6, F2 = 25.4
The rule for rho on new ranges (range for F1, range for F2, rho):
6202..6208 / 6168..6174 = 27.1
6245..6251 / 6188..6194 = 28.5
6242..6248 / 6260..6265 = 24.2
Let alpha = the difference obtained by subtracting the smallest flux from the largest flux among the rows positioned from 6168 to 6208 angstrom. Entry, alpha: 1.77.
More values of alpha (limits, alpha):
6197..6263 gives 1.92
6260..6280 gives 1.16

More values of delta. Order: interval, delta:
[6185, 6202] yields 6189.48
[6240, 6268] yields 6261.15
